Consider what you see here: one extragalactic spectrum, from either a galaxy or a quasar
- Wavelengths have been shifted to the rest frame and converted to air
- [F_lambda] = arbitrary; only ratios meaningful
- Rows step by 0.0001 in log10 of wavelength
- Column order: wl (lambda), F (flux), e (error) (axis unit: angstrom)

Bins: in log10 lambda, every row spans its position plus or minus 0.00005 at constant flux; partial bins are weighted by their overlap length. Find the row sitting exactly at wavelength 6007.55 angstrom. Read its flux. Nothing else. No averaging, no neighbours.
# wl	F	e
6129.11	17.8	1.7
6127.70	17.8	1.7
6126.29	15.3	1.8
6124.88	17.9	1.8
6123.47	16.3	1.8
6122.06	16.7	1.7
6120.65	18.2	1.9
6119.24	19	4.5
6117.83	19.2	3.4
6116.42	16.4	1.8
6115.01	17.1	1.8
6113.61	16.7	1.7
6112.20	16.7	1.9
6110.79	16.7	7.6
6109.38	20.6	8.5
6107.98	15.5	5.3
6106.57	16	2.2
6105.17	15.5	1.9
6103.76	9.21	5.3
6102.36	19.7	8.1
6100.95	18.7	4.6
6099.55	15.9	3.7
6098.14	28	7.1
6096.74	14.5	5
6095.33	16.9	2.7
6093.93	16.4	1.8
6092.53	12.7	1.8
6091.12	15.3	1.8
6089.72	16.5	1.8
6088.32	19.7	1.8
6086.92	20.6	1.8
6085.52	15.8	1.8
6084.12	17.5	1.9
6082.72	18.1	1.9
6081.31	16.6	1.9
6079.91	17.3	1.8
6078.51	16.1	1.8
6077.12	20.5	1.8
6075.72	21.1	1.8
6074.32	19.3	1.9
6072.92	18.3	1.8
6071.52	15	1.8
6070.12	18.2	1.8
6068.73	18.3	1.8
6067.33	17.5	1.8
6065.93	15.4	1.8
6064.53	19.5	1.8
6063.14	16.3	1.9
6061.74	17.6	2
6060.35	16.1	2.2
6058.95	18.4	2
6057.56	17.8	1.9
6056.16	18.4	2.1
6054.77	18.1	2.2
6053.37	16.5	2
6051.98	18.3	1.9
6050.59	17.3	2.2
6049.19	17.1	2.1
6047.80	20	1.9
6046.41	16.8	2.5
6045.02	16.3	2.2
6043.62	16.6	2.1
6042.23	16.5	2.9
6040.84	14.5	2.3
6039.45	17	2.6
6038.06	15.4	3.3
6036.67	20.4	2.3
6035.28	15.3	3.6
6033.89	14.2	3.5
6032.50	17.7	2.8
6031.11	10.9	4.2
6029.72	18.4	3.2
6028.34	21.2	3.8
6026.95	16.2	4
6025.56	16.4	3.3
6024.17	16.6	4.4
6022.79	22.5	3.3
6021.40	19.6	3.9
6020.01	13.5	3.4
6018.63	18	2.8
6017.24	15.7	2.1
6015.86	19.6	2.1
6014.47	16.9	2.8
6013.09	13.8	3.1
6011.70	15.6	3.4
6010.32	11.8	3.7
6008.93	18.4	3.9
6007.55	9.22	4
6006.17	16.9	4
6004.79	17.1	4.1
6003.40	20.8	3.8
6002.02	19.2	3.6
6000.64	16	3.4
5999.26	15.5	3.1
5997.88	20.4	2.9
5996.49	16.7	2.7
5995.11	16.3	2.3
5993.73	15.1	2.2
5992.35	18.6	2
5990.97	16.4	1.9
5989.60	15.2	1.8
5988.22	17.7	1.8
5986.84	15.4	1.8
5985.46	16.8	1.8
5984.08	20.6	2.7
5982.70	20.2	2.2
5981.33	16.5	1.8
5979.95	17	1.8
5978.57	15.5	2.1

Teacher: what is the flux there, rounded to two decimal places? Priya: 9.22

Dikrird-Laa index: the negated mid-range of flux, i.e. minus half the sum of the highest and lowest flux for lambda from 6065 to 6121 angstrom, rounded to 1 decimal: -18.6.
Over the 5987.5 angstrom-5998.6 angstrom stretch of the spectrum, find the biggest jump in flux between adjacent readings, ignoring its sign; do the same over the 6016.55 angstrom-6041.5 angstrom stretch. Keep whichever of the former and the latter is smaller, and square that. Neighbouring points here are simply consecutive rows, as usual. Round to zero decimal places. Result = 14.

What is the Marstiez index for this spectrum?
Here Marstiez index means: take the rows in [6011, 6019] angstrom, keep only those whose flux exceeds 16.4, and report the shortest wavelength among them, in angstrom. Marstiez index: 6014.47 angstrom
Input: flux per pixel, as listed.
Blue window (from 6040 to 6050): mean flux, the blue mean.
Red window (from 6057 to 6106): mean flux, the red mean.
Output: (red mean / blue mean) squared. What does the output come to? 1.07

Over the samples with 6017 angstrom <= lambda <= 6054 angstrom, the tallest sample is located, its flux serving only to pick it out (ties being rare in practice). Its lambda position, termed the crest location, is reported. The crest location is 6022.79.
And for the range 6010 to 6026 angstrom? 6022.79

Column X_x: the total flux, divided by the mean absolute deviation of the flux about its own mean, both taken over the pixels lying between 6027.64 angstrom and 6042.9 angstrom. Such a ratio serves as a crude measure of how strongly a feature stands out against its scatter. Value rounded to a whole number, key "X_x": 82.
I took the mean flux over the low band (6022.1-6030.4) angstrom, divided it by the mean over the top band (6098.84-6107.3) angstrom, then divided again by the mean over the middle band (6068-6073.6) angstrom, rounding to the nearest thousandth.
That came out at 0.067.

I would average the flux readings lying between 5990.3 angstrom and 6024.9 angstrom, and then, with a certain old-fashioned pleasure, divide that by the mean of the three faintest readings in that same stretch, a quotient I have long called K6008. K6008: 1.46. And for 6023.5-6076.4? 1.31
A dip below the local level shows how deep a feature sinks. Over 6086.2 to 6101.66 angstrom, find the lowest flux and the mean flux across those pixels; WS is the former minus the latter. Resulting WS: -5.0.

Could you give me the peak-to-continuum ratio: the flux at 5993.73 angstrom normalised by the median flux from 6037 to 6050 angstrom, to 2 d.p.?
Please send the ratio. 0.91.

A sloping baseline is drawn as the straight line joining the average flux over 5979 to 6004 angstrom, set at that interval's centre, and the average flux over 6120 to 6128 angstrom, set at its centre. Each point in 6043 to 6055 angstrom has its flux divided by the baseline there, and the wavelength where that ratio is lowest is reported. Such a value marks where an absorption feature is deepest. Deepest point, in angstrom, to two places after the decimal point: 6045.02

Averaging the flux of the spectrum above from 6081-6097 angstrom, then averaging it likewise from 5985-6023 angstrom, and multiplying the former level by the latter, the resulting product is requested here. 280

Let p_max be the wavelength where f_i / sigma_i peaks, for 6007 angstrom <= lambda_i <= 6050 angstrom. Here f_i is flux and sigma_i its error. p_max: 6047.80 angstrom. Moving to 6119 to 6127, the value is 6124.88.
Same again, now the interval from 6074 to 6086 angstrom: 6075.72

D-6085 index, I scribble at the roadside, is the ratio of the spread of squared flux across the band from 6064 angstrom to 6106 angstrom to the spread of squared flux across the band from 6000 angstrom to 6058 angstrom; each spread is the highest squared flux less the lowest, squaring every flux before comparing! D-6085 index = 1.7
